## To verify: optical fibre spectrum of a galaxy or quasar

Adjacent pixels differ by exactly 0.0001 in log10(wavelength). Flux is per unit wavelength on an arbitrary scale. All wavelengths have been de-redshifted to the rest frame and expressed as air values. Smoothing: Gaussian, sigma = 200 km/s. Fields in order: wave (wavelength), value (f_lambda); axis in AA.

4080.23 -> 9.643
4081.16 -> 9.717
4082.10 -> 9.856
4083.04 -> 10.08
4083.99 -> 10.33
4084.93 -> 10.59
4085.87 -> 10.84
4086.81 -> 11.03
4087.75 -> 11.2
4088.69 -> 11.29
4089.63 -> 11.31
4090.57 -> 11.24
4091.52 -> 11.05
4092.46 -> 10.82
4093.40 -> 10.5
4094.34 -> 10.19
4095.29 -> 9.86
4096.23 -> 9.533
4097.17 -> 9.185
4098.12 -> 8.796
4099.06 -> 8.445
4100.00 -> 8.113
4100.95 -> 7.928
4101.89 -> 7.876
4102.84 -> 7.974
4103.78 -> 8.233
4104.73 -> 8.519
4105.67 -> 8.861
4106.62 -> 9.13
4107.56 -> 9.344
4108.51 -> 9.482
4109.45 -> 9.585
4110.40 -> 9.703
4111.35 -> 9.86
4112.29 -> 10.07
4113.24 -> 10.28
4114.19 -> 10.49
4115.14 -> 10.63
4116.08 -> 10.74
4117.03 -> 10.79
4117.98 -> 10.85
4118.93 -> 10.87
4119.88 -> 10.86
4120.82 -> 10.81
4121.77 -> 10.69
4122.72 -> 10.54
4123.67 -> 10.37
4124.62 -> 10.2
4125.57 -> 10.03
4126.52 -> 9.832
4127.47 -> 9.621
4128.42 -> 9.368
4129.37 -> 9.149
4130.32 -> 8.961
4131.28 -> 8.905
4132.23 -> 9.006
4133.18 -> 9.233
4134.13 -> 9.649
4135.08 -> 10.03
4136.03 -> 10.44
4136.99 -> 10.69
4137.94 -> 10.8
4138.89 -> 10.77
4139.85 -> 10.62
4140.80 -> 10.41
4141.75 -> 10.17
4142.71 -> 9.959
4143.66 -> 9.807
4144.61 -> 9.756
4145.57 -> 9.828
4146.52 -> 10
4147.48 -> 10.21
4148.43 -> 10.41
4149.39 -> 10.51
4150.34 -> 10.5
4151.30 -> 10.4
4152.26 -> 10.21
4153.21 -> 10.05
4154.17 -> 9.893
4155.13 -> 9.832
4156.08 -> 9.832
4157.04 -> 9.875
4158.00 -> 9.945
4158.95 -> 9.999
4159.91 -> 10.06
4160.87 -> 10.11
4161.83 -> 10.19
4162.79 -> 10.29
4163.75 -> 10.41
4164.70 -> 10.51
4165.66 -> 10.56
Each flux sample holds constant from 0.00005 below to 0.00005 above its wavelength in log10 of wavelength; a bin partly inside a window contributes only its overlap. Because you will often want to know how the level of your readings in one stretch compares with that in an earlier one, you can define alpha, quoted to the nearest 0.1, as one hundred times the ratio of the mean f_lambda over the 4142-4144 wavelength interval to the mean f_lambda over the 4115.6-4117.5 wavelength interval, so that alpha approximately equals 91.8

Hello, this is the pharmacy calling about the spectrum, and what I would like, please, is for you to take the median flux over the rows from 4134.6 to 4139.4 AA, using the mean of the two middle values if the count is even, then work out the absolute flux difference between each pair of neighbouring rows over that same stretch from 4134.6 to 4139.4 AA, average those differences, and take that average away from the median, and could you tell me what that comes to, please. 10.5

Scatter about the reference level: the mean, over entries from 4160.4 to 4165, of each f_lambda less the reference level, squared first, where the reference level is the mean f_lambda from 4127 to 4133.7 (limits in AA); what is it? 1.3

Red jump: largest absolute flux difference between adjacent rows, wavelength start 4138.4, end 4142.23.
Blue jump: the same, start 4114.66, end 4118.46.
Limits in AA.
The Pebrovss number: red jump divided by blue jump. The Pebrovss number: 2.2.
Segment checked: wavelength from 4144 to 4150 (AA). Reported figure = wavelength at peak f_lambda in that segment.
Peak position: 4149.39 AA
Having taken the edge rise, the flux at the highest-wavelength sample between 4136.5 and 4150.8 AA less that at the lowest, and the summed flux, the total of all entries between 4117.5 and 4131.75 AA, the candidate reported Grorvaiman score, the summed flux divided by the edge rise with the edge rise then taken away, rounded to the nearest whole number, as -795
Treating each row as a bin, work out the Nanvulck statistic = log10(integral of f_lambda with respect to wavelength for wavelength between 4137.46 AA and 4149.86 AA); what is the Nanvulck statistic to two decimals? 2.10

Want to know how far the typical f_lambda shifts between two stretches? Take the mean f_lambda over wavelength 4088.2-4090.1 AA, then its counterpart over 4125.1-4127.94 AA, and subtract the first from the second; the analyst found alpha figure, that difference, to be -1.5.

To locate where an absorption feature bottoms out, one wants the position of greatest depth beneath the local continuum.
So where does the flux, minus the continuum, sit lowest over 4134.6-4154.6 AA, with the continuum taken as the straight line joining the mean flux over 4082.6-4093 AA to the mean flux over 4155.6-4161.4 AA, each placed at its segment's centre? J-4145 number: 4144.61 AA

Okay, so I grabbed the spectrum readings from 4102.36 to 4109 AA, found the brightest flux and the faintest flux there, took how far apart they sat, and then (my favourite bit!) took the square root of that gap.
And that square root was 1.2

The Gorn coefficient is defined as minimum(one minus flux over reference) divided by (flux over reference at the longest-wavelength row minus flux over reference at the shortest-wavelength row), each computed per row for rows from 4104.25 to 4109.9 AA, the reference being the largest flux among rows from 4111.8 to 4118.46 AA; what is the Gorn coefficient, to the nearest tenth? 1.2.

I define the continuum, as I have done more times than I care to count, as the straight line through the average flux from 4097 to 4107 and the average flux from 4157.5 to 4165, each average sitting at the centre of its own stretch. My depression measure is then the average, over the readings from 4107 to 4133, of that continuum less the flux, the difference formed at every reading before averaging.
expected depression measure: -1.1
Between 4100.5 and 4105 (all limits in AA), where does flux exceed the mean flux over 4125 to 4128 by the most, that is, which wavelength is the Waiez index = 4104.73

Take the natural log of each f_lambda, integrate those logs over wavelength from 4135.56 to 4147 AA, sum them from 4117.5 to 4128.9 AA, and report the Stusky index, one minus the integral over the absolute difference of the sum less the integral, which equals -18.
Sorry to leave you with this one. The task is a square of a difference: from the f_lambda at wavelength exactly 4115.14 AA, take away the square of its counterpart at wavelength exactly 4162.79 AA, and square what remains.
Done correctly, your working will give 9073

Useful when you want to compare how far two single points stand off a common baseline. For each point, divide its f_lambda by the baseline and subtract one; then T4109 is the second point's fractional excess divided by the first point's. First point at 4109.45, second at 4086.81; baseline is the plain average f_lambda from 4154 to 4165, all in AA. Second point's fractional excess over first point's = -1.9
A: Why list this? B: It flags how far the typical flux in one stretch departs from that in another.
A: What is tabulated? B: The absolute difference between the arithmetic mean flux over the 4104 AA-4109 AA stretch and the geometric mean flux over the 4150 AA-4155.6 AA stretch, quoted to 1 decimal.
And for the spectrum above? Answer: 1.1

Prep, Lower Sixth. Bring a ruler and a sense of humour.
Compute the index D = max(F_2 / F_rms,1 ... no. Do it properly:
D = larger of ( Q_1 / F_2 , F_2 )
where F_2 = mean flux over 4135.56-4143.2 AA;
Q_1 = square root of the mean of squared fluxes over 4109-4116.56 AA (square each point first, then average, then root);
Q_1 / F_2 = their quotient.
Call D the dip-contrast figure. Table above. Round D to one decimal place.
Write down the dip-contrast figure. 10.5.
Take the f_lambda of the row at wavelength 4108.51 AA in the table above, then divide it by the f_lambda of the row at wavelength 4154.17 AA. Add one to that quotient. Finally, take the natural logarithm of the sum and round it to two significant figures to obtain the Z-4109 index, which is 0.67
